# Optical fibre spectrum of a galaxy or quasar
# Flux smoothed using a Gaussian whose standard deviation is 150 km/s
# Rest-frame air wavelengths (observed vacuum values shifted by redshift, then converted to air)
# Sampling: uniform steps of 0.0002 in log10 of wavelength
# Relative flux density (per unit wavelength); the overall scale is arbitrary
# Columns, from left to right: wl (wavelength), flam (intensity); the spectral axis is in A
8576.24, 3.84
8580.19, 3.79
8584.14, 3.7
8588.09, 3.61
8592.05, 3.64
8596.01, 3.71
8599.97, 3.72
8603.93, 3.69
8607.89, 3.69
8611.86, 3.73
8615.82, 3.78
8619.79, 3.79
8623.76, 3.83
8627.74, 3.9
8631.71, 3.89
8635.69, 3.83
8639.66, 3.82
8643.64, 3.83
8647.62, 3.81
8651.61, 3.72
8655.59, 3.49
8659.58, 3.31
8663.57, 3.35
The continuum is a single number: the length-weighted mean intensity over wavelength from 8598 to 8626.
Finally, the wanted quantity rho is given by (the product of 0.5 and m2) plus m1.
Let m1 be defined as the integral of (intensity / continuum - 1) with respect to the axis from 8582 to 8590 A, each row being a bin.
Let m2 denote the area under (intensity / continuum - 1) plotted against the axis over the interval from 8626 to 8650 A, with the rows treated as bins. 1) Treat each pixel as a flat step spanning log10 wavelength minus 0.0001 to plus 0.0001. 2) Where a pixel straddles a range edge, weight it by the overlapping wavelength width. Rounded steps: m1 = -0.19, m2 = 0.6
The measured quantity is 0.1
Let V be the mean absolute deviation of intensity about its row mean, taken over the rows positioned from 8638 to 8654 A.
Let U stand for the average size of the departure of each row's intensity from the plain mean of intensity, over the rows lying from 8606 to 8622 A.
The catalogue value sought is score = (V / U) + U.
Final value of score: 1.0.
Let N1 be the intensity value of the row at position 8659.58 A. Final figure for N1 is 3.31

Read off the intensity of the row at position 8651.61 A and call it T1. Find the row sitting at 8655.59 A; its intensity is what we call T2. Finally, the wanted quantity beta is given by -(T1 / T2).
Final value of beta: -1.07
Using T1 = 3.72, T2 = 3.49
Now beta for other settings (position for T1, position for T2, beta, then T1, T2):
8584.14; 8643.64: -0.97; 3.7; 3.83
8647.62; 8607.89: -1.03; 3.81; 3.69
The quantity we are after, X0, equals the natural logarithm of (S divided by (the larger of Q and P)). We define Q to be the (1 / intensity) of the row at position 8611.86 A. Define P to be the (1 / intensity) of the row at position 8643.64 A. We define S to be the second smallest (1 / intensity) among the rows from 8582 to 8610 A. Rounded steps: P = 0.261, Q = 0.268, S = 0.270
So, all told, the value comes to 0.01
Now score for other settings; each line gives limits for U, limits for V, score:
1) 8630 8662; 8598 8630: 0.5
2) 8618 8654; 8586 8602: 1.3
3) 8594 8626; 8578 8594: 1.4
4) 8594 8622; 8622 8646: 1.0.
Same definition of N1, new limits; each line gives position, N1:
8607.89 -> 3.69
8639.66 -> 3.82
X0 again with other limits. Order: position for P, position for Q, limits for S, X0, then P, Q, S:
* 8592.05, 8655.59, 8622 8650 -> -0.11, 0.275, 0.287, 0.257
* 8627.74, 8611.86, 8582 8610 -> 0.01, 0.256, 0.268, 0.270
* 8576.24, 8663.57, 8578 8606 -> -0.10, 0.260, 0.299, 0.269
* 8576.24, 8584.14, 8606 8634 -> -0.05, 0.260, 0.270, 0.257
